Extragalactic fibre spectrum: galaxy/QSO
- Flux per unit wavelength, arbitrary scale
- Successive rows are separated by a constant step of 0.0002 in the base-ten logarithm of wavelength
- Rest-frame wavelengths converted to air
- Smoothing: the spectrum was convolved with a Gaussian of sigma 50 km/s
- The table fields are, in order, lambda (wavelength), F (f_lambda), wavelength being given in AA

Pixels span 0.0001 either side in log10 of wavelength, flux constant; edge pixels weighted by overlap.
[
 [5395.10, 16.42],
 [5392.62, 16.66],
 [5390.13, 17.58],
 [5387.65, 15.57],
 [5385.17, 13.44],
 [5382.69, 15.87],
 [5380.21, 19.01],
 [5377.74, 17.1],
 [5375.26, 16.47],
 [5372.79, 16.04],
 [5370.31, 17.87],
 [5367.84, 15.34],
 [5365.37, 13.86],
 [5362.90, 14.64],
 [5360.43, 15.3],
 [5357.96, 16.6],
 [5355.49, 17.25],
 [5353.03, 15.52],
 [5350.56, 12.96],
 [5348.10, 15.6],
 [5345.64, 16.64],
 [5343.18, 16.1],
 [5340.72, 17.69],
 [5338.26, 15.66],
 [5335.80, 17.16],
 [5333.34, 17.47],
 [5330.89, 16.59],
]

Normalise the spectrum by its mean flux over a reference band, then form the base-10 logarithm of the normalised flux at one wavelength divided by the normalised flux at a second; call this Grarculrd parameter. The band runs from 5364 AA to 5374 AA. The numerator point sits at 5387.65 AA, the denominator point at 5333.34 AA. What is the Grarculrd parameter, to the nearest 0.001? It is -0.050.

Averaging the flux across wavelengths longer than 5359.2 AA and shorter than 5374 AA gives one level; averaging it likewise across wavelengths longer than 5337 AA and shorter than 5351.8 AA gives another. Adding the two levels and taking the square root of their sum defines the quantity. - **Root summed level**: 5.593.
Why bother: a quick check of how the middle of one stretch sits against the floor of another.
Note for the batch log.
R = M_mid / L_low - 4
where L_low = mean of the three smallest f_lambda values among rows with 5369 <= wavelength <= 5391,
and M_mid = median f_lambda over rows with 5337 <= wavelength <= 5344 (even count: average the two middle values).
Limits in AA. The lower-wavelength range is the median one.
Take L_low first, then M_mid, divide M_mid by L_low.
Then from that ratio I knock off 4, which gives -2.92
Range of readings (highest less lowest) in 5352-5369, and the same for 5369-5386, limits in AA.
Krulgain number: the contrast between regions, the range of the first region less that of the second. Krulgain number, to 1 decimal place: -2.2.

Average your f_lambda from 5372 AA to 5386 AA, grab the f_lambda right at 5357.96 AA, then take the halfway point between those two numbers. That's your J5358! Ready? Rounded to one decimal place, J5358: 16.5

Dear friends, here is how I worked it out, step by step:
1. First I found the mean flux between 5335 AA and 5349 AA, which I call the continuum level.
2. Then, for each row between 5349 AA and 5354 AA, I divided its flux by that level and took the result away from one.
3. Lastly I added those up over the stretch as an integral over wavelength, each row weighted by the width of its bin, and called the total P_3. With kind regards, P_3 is 0.67 AA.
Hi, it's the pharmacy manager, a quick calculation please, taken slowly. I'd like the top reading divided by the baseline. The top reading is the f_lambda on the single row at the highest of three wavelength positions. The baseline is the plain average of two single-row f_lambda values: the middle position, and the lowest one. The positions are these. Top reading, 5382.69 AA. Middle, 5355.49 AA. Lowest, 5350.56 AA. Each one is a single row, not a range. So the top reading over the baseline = 1.05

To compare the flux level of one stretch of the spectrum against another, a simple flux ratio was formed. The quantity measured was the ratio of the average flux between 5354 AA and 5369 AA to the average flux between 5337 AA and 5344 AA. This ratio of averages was 0.94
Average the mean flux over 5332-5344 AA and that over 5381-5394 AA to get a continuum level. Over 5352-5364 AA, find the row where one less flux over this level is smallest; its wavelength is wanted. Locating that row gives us 5355.49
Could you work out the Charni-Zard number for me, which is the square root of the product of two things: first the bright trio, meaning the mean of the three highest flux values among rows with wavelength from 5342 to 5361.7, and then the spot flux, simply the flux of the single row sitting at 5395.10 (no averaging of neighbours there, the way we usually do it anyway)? 16.6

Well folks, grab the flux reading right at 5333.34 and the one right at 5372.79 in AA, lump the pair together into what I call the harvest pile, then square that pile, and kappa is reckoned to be 1123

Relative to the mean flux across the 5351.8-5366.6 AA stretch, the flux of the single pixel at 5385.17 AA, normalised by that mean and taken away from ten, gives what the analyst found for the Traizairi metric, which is 9.13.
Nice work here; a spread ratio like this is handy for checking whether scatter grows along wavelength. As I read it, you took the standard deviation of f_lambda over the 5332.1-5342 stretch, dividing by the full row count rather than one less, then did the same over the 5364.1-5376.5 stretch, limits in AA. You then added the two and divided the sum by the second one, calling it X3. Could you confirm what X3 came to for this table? 1.6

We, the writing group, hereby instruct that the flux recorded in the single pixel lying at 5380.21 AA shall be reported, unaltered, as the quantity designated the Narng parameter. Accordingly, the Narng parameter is 19.01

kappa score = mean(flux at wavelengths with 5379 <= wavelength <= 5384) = 17.4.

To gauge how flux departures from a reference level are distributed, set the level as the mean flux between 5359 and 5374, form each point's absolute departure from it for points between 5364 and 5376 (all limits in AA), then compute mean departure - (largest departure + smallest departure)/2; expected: -0.13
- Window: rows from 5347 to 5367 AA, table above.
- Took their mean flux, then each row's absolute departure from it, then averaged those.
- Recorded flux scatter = 1.05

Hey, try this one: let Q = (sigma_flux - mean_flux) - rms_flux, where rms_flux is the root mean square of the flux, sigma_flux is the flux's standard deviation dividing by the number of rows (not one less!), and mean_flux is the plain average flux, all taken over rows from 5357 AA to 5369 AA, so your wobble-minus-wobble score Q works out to -29.4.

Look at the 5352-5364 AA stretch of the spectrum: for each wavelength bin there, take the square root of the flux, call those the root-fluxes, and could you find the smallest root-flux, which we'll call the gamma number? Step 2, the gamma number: 3.83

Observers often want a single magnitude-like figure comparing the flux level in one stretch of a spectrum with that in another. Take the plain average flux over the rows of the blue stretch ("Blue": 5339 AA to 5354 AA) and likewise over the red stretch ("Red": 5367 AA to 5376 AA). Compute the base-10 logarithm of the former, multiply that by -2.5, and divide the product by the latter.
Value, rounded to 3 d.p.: -0.182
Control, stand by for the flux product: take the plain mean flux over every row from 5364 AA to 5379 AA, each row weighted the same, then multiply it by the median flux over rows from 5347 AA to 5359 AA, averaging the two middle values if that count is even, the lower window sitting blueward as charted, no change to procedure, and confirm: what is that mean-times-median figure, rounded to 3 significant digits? 251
